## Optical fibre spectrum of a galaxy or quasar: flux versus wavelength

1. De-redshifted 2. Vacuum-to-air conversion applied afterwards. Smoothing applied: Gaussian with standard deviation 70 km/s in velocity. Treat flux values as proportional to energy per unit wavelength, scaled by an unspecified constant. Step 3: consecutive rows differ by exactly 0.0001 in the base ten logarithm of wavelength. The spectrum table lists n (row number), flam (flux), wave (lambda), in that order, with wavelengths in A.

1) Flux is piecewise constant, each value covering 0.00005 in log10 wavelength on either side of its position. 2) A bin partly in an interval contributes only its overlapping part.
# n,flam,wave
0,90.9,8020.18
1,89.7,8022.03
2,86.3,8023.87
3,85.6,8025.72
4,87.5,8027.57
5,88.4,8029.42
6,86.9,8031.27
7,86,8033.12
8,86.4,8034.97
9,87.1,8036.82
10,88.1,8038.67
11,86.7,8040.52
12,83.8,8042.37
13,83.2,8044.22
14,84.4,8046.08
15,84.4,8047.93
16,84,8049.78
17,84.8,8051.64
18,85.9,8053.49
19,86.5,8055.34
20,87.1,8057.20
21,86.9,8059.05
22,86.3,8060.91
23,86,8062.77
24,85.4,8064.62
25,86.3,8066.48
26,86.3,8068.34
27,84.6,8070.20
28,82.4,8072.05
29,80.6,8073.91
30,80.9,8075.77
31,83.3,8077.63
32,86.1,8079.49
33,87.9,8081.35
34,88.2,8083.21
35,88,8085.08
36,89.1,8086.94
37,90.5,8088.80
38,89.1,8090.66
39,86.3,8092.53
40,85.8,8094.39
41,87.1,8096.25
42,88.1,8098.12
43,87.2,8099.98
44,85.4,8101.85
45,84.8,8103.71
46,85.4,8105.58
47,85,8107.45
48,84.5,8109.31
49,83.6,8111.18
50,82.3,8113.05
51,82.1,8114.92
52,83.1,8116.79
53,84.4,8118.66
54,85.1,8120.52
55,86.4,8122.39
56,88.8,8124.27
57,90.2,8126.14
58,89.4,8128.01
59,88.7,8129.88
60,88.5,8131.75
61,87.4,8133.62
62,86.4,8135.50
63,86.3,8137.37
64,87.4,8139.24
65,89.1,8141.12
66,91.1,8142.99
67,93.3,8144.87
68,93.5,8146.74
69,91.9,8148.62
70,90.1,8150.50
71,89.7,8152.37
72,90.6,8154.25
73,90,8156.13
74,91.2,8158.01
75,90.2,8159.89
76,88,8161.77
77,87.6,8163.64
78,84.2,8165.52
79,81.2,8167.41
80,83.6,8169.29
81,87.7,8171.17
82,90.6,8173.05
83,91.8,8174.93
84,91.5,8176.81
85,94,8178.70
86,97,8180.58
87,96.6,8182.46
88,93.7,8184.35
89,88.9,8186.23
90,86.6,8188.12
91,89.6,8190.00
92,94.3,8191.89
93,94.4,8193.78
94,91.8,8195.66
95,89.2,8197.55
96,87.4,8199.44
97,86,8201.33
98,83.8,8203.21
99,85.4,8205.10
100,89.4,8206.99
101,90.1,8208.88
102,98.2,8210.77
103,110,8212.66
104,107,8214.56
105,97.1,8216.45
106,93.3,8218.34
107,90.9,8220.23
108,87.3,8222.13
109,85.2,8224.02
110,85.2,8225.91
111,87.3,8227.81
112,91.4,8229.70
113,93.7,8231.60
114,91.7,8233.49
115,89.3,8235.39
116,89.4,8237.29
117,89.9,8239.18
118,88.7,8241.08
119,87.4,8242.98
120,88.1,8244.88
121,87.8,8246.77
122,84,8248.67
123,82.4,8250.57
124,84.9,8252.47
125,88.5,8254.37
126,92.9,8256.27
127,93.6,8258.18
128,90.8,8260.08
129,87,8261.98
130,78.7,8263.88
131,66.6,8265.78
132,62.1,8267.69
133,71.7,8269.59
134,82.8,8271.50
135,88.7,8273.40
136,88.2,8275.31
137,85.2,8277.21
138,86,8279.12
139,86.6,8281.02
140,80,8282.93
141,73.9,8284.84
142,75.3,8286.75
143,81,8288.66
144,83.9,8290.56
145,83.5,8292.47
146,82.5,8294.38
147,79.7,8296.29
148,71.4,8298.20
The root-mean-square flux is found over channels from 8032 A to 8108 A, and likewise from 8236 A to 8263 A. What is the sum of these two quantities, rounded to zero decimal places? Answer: 174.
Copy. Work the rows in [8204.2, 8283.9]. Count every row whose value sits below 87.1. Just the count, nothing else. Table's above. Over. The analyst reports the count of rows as 16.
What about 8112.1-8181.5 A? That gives 11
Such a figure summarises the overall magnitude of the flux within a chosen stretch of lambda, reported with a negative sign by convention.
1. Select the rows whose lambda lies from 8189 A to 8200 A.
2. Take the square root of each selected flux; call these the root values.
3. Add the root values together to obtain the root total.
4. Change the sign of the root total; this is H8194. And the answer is -57.3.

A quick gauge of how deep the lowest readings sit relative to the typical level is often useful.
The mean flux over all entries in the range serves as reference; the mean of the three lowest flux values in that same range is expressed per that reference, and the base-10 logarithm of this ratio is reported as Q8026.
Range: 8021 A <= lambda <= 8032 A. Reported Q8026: -0.006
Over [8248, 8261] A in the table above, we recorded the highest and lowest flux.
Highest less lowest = 11.2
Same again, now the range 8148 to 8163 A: 3.9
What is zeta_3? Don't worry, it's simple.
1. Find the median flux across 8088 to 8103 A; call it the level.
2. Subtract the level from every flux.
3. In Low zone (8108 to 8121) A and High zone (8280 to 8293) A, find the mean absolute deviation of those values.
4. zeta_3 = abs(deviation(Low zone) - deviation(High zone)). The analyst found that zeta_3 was 2.7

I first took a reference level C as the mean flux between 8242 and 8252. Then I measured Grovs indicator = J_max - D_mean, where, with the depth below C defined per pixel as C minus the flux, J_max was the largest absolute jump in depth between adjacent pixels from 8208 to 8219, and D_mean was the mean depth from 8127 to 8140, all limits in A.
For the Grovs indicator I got 14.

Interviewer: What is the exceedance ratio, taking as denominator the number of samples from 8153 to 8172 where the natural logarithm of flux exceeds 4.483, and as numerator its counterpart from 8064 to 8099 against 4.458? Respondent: 2.0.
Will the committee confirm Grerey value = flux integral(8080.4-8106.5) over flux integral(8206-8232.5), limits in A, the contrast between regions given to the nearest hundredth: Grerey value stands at 0.92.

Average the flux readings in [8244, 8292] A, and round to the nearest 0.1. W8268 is 82.8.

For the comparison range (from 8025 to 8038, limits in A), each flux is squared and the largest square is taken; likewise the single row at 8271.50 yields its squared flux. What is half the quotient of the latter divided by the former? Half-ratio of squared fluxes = 0.439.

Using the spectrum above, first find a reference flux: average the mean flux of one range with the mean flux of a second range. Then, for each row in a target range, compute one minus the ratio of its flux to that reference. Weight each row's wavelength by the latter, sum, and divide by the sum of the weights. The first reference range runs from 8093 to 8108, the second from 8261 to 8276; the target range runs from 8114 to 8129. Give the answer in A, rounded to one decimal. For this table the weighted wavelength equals 8124.4 A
